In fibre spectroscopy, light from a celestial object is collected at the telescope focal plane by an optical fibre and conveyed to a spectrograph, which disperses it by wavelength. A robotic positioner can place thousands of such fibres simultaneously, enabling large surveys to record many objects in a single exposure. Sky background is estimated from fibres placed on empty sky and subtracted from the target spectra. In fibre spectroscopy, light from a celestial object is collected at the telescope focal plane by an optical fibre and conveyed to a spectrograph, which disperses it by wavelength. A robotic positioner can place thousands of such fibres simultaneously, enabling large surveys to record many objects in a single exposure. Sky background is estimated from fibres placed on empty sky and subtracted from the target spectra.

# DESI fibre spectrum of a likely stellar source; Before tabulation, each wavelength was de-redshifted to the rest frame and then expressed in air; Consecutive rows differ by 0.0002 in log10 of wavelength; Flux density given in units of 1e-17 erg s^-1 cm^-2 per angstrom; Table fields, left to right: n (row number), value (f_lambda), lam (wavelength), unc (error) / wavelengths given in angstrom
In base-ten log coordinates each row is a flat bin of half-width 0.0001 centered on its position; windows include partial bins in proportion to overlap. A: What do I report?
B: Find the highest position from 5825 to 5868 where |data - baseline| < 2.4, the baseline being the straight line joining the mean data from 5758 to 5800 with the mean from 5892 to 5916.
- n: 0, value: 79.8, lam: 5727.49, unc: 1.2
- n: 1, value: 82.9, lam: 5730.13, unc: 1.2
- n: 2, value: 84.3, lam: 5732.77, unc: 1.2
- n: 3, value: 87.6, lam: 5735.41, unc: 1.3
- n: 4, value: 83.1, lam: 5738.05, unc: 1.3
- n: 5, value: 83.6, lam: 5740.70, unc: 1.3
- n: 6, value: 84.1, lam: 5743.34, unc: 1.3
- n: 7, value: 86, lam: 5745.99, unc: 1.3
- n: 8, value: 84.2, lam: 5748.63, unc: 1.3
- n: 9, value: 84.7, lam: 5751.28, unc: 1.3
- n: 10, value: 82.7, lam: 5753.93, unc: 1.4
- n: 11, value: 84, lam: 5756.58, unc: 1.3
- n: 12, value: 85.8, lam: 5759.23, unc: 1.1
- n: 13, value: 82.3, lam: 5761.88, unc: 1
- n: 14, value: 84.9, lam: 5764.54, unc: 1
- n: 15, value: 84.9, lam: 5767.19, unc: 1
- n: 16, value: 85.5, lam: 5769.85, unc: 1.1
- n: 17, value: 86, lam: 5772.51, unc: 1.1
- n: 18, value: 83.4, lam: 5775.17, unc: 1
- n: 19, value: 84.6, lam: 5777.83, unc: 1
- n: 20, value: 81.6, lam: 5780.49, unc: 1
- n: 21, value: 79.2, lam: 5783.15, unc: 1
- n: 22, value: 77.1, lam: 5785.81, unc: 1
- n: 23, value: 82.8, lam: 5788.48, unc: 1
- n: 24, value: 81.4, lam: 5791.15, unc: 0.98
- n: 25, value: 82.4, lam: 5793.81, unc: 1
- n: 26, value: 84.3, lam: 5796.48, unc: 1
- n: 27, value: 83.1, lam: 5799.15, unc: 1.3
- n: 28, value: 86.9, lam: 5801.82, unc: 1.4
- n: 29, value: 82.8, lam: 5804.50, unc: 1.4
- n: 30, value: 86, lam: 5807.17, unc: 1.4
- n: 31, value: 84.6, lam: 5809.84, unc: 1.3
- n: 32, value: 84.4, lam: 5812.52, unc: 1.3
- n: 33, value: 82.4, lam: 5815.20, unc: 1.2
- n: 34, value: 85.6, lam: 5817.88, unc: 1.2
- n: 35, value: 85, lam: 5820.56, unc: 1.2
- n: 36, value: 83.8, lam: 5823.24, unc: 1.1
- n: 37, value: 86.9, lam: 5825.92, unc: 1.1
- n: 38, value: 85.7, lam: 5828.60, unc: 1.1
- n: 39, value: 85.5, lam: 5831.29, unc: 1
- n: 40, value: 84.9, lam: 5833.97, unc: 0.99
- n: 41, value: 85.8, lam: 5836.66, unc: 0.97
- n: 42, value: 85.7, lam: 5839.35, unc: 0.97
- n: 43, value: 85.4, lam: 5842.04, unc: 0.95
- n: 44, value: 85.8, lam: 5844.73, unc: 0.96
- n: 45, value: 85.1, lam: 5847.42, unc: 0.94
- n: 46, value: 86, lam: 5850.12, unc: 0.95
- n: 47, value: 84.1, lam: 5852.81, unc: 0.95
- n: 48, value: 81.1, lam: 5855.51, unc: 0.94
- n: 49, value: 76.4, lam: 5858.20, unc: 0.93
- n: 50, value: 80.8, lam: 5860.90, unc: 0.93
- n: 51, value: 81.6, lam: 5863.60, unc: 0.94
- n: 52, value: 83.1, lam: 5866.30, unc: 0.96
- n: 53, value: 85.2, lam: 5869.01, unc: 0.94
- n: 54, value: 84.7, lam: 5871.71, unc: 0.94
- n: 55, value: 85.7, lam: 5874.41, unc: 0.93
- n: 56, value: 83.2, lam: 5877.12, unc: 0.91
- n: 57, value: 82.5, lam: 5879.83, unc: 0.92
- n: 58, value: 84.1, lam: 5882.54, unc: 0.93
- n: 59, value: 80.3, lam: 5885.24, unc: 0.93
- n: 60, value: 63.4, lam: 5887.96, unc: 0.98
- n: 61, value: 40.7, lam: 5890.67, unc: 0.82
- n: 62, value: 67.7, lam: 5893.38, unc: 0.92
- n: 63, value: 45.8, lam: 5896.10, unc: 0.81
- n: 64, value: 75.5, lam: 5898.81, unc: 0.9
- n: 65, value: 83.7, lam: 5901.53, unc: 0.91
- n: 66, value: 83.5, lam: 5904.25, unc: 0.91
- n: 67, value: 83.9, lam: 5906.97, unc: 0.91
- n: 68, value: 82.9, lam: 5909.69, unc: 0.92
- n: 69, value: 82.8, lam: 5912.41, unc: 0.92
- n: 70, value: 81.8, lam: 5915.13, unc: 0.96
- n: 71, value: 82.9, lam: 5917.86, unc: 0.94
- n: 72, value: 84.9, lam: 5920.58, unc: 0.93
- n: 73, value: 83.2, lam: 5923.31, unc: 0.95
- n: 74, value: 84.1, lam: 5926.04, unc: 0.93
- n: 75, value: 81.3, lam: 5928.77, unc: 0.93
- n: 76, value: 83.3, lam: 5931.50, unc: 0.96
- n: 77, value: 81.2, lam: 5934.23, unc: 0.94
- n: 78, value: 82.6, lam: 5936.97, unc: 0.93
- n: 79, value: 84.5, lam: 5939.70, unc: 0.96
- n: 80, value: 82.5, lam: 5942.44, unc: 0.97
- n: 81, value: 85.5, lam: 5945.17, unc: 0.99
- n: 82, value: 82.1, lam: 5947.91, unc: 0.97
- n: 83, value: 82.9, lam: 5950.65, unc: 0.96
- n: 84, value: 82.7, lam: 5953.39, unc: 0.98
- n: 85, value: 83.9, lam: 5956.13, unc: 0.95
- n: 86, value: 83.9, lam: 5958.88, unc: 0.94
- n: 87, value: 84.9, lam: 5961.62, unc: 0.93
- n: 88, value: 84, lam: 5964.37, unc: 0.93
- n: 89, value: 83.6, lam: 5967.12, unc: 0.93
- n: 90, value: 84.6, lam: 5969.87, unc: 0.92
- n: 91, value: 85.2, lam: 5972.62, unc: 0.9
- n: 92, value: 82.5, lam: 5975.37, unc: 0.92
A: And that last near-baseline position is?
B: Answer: 5860.90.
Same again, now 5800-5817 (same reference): 5815.20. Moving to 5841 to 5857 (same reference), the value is 5855.51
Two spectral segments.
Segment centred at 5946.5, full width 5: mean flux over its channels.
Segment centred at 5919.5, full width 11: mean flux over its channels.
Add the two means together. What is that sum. 167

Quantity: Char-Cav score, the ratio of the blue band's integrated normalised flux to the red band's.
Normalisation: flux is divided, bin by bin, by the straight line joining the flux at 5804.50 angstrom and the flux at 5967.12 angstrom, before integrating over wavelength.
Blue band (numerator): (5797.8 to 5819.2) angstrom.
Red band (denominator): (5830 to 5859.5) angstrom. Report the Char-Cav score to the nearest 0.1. 0.7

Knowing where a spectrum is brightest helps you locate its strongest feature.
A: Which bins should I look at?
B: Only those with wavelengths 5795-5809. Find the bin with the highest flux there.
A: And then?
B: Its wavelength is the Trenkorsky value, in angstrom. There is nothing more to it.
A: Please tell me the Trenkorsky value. 5801.82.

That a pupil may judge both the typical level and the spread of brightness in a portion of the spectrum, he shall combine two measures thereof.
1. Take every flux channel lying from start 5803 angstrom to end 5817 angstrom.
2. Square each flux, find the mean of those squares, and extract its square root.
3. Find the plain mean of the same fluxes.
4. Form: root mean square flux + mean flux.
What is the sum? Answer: 168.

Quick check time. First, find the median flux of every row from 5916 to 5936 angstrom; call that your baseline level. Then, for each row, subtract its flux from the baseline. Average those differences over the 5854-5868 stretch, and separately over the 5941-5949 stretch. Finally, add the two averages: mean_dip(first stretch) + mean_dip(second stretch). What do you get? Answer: 2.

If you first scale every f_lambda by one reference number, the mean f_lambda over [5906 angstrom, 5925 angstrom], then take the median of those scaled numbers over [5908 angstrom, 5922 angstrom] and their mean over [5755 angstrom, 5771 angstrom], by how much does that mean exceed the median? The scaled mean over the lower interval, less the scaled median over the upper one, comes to 0.020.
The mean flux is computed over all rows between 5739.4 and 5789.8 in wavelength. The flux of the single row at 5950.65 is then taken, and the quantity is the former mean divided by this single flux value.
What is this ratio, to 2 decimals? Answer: 1.01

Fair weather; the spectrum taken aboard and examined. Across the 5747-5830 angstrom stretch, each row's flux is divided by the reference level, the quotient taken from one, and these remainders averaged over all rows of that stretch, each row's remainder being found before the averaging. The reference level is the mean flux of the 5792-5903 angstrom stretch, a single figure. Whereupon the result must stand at -0.04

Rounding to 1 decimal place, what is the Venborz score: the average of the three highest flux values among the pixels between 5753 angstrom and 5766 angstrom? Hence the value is 84.9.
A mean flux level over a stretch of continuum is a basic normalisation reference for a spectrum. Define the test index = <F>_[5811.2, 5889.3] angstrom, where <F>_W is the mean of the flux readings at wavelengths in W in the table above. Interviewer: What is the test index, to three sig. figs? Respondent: 83.2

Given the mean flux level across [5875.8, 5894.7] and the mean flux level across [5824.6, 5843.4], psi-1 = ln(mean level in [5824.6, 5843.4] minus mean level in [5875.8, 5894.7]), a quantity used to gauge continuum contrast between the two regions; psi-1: 2.6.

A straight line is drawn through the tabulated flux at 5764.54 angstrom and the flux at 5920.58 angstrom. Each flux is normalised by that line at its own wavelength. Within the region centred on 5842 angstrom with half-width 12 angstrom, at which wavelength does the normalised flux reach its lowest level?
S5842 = 5852.81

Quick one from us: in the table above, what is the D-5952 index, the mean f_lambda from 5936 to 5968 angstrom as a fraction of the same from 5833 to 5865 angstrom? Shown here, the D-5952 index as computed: 1.00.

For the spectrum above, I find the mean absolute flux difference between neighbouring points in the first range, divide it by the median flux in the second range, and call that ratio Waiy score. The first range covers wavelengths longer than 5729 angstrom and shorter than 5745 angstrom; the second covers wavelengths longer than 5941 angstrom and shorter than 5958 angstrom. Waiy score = 0.025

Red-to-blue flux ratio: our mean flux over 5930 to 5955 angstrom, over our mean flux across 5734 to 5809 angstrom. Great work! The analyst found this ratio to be 0.99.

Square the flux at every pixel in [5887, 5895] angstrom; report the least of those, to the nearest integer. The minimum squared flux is 1656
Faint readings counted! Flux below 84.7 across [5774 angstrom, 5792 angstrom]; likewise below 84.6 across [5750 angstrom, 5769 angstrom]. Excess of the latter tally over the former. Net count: -4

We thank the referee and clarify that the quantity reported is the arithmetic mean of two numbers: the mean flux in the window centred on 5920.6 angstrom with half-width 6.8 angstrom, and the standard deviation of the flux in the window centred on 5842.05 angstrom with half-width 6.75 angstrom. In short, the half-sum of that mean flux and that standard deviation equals 41.8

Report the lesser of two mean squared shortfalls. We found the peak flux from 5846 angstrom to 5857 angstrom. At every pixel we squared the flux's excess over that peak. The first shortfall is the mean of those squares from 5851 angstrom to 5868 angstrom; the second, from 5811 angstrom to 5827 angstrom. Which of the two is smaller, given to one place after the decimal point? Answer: 3.7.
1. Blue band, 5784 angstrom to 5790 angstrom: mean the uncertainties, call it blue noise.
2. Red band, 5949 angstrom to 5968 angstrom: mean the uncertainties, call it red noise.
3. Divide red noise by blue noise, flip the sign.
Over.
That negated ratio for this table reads -0.95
